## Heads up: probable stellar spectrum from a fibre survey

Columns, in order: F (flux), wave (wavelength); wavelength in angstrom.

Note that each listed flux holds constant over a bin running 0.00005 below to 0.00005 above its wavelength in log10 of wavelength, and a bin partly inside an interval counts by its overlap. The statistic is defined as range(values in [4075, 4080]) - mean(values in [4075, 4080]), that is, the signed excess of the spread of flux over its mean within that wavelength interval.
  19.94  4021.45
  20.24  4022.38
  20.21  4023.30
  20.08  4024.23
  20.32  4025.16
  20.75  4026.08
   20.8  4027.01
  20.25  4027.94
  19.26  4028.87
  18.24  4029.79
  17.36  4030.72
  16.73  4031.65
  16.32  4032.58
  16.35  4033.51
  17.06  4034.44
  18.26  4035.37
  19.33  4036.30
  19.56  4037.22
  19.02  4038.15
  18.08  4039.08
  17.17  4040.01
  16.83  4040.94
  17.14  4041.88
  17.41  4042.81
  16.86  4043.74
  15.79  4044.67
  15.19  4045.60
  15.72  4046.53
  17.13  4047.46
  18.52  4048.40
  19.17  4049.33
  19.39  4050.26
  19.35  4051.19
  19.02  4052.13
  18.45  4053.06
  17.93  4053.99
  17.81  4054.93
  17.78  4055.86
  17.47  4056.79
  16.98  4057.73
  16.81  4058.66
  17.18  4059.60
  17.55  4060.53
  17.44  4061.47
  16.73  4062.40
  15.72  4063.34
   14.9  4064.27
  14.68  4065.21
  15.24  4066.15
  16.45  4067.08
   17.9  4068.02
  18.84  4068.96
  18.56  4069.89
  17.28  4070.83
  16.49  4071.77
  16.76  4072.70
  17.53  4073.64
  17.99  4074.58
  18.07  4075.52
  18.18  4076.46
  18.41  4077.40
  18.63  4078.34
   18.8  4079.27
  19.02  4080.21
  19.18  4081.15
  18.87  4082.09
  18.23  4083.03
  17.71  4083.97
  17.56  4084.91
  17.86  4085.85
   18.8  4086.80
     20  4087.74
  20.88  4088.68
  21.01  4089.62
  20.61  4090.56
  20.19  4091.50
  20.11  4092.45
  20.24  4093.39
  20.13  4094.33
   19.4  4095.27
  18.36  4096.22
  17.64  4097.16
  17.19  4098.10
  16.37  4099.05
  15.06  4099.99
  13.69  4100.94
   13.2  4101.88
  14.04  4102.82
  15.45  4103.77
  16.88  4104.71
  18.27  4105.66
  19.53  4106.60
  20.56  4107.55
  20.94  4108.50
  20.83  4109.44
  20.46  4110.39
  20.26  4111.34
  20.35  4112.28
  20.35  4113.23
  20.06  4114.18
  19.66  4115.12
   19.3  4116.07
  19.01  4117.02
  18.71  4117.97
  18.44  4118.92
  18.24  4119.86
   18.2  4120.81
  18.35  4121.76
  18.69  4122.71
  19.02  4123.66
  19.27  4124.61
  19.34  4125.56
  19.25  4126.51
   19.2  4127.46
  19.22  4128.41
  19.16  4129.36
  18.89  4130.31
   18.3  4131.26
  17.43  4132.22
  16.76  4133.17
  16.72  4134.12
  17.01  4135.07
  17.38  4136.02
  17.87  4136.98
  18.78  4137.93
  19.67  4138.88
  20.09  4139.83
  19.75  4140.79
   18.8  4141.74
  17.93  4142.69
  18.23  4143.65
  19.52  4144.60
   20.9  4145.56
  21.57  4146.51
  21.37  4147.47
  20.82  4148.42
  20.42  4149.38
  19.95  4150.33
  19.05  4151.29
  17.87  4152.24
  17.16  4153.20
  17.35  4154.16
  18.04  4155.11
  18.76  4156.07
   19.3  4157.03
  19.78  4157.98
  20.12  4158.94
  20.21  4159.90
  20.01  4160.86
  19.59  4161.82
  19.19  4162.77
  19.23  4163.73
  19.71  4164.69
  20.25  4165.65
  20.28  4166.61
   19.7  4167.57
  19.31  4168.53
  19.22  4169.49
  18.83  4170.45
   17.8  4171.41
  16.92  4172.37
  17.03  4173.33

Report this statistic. -17.7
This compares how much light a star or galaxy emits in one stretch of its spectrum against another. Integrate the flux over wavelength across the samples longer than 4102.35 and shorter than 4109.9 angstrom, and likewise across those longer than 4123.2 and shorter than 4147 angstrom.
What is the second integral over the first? 3.2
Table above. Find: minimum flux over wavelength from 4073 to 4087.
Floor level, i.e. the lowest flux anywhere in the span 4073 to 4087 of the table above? 17.53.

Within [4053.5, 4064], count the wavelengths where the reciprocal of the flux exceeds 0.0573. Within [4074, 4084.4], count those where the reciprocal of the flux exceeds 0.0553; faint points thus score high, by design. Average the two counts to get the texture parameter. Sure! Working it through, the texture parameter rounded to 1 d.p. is 4.5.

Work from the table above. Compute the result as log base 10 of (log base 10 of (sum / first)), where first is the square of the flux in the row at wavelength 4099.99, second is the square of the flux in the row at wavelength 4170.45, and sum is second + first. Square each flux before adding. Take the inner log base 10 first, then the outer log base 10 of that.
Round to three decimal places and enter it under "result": -0.388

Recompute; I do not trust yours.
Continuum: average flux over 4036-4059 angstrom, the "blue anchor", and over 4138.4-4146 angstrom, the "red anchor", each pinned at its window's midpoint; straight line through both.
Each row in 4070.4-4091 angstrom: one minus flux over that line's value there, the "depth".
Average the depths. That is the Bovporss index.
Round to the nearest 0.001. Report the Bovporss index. -0.012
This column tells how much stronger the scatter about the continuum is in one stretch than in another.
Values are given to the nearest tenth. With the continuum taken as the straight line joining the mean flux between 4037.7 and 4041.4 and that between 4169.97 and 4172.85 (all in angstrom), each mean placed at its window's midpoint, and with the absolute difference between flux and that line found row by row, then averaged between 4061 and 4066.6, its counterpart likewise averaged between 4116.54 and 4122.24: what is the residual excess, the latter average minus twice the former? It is -3.3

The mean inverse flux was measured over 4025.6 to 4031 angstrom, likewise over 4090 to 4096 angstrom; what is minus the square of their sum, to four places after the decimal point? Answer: -0.0103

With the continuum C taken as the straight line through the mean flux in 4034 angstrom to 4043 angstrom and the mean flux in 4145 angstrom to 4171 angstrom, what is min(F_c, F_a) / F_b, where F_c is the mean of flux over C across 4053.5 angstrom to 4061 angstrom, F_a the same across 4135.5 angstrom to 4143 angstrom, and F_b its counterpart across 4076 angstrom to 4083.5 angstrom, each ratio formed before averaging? 0.95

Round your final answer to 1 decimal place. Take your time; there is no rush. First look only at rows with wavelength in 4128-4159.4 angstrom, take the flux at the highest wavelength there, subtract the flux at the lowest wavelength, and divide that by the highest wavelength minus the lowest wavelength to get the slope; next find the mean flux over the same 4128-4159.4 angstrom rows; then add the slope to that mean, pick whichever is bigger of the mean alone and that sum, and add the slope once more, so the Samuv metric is 19.0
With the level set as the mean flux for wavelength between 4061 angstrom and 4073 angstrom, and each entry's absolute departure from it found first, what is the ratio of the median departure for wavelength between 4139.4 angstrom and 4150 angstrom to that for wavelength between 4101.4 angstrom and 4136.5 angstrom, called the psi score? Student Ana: 1.4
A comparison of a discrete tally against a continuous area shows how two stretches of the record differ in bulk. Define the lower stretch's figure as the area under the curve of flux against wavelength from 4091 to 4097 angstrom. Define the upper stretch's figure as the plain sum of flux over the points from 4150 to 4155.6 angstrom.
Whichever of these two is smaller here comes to 109.4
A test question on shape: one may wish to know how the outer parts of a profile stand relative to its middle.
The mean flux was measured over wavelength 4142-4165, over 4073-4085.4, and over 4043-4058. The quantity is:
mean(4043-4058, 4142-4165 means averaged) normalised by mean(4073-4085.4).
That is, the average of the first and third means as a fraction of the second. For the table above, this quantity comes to 1.01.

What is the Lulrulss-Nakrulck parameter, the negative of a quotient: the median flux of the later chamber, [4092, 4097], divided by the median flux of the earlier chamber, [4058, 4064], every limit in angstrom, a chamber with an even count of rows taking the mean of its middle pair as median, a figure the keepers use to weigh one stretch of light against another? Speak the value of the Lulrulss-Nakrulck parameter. -1.18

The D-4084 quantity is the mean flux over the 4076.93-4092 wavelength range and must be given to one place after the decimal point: 19.1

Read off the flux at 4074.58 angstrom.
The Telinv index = 17.99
